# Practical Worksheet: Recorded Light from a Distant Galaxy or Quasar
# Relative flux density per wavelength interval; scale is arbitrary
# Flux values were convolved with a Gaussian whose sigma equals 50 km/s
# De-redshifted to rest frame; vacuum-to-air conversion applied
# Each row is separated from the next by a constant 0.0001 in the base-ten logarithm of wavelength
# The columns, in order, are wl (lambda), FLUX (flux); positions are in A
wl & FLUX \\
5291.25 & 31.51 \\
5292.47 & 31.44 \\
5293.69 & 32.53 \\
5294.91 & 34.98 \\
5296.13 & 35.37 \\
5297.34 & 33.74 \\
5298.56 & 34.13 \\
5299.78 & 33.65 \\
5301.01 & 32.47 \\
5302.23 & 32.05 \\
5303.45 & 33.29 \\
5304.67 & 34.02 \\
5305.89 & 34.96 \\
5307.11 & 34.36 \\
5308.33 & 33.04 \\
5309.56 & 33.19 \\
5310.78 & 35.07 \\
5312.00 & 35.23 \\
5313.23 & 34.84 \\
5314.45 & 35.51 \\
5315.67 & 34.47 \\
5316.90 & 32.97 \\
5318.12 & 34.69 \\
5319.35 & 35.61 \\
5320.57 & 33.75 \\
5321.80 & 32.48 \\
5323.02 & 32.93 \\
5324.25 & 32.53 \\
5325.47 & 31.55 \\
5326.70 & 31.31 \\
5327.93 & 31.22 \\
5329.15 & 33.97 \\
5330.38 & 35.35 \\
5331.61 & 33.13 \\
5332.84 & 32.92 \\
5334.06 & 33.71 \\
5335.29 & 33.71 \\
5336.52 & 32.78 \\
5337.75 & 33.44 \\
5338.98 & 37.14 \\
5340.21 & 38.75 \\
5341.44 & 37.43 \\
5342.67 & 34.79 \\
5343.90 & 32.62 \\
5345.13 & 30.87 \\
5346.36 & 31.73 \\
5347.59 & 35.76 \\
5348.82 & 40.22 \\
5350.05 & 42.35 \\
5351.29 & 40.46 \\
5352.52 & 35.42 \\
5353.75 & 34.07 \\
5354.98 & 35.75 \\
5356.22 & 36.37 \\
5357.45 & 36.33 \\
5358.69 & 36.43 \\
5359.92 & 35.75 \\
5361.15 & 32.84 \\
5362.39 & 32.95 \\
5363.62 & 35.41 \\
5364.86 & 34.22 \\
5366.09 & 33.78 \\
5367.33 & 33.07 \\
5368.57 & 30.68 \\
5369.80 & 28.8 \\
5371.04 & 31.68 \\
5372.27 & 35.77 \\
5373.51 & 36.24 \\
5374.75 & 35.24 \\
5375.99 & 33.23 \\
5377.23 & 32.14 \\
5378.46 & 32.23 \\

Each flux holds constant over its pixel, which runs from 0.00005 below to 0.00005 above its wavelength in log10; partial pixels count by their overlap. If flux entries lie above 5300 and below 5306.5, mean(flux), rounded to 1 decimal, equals 33.4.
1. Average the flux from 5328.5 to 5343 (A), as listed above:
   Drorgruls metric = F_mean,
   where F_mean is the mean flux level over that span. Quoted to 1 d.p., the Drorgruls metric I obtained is 34.8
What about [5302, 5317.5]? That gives 34.1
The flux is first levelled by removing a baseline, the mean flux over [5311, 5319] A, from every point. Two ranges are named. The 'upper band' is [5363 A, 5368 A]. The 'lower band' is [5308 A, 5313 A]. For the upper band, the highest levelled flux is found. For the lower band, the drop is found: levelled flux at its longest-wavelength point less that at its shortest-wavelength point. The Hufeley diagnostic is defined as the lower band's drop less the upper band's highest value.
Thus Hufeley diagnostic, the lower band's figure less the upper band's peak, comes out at 1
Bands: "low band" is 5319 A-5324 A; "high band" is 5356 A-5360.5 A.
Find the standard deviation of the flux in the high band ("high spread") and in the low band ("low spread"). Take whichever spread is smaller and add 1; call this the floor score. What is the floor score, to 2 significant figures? 1.3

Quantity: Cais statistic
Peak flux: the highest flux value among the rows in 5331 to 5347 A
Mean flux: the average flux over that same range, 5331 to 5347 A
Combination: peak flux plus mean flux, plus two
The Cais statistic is 74.8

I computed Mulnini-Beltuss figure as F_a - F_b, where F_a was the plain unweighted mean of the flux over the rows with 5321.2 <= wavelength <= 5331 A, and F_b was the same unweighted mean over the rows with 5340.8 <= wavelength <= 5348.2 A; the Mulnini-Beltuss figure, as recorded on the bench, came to -1.2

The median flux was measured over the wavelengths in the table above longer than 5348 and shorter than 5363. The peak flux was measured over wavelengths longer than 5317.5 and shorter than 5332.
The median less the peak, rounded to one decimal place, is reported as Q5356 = 0.4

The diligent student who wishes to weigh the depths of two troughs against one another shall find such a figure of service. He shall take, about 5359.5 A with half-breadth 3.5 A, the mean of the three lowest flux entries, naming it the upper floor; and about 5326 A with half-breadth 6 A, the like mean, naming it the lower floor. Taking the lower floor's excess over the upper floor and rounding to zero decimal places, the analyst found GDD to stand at -2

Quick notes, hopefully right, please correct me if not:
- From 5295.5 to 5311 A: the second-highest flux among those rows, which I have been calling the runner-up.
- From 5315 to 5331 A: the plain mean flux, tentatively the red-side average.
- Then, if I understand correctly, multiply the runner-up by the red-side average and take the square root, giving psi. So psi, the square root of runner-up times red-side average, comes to 34.2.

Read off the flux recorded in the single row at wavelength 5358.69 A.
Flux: 36.43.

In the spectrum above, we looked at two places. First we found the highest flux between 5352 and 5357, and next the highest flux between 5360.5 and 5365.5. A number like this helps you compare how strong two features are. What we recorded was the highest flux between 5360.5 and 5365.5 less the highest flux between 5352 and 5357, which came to -1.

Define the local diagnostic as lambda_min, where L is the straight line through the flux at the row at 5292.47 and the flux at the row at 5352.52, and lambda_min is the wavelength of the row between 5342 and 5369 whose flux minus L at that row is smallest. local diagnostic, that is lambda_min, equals 5368.57 A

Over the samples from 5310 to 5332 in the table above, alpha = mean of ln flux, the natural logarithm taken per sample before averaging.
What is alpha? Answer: 3.52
